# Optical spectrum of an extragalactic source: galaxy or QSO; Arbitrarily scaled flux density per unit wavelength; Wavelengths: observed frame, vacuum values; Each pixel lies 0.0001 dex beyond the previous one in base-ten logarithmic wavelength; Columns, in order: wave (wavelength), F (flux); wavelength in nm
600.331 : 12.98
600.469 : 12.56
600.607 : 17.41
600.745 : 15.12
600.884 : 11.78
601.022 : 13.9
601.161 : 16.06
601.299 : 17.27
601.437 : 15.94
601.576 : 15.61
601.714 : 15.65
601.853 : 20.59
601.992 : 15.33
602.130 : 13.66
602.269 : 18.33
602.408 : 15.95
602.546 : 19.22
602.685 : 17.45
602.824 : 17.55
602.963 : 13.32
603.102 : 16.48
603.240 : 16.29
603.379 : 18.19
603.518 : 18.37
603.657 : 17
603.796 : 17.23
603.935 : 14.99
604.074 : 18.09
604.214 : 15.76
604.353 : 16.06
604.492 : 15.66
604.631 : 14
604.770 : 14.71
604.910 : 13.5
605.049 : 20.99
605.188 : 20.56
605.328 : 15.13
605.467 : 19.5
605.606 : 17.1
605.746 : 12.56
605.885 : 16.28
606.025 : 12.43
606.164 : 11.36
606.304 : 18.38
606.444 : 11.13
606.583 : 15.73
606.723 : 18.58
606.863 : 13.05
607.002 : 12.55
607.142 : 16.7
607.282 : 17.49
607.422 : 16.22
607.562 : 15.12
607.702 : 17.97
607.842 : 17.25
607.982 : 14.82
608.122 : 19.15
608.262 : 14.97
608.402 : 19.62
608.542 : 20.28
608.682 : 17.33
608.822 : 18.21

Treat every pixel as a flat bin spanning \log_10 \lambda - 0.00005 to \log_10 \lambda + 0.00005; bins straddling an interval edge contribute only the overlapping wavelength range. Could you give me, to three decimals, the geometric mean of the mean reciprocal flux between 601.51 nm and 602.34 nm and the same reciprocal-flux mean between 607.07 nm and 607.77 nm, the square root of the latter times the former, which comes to 0.061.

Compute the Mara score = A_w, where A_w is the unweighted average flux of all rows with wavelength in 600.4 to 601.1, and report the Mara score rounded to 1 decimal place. 14.2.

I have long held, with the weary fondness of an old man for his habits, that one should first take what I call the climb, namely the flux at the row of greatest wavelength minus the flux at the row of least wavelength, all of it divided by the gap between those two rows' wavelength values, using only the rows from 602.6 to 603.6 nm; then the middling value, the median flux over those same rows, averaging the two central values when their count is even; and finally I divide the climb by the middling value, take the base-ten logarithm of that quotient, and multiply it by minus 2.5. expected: 3.0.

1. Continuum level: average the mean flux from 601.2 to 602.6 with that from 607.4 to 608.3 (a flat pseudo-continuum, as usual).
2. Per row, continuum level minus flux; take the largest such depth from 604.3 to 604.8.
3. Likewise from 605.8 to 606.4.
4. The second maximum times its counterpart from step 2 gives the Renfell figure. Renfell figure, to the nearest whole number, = 14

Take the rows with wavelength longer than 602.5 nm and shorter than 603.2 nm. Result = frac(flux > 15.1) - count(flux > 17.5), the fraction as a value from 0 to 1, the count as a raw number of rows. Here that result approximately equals -1.2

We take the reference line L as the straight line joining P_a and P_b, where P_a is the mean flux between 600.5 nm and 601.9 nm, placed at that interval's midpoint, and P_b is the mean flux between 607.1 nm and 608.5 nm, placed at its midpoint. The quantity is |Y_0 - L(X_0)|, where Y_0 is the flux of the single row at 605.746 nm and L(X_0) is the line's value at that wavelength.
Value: 4.1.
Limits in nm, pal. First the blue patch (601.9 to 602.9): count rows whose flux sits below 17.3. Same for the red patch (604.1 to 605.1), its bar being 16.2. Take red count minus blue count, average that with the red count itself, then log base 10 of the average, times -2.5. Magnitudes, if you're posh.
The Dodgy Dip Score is -1.6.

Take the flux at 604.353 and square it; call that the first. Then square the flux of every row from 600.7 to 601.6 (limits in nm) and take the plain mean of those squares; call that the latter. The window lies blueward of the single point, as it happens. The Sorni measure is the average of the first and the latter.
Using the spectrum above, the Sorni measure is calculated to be 244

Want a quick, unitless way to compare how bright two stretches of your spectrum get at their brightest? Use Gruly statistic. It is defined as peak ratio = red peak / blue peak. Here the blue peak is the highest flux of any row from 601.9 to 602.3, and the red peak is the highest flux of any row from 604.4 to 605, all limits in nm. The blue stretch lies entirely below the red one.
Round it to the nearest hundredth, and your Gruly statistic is 0.85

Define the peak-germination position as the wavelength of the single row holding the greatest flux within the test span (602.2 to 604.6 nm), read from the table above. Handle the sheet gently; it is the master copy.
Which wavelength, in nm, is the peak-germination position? 602.546 nm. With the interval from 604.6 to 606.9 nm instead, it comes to 605.049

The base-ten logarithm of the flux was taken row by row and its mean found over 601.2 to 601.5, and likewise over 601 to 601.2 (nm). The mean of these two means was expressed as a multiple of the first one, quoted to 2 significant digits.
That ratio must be 0.98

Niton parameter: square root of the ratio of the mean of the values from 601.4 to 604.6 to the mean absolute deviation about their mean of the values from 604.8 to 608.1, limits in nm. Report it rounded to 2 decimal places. 2.67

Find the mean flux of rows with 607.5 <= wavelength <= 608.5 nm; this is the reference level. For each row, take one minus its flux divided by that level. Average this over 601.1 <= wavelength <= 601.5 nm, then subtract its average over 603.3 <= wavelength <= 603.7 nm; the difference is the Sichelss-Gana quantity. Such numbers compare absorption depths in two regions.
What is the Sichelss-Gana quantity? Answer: 0.08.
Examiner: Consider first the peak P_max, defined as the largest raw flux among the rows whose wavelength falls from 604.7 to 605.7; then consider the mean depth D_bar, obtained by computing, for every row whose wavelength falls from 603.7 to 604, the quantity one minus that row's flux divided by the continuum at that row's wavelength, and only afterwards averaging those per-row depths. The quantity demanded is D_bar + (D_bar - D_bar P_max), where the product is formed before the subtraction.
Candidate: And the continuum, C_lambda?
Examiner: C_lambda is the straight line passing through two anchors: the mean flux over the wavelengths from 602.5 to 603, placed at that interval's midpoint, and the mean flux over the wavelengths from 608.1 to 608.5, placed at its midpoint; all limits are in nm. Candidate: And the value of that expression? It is -1.1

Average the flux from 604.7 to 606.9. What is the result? 15.7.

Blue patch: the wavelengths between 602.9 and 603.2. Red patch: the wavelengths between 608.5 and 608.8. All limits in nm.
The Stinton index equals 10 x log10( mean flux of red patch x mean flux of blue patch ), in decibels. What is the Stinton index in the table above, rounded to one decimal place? 24.5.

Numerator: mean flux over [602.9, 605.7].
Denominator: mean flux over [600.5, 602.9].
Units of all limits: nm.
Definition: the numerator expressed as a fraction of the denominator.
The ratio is 1.02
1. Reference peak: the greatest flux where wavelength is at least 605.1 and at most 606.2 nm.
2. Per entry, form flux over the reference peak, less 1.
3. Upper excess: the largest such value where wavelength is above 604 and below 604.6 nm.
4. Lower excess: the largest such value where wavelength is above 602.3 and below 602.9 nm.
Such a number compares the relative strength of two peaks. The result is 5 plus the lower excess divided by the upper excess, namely 5.5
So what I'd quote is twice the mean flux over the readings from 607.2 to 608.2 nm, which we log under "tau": 33.7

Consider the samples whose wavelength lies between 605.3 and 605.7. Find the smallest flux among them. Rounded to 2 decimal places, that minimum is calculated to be 15.13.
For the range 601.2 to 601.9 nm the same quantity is 15.61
